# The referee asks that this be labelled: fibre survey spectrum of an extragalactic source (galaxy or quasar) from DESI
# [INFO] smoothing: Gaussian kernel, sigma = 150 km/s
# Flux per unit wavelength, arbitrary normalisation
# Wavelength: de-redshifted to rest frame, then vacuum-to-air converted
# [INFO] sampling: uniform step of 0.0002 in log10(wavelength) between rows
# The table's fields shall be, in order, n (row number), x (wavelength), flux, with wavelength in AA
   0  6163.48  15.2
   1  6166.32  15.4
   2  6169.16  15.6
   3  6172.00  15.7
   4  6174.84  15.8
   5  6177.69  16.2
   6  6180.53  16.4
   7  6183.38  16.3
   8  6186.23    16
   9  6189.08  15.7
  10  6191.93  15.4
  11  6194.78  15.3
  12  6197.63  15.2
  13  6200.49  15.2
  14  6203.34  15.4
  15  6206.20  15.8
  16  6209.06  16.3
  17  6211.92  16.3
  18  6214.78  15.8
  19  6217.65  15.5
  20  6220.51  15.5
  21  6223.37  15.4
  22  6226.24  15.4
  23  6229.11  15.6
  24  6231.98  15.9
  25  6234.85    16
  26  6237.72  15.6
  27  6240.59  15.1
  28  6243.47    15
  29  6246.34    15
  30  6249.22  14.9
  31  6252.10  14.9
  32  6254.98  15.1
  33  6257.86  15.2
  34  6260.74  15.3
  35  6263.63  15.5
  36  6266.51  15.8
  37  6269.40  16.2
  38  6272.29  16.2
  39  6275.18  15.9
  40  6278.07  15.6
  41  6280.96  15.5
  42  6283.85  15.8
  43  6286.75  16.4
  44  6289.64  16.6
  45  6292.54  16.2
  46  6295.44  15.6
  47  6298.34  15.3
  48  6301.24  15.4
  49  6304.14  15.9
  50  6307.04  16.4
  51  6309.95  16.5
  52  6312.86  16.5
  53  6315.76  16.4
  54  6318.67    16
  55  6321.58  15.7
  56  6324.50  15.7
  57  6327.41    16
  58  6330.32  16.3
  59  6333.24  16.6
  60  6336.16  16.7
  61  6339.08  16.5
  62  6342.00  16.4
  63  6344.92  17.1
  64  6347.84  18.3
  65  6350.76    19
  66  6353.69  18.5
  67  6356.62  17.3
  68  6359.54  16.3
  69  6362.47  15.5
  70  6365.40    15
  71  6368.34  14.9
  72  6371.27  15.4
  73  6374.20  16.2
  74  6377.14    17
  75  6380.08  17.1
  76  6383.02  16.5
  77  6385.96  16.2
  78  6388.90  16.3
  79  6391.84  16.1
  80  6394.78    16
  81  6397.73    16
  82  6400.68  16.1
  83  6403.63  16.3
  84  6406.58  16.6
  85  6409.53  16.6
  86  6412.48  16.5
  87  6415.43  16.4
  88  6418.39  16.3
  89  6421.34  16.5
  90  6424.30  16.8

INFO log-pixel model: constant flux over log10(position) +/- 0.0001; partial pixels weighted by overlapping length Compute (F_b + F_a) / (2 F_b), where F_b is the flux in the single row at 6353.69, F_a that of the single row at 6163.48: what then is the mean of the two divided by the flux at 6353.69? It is 0.91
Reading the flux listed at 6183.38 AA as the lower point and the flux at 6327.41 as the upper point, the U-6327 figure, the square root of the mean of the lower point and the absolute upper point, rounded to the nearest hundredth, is 4.02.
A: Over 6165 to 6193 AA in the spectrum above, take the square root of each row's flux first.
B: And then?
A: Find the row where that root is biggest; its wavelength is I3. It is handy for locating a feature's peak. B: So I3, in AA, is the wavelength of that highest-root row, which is 6180.53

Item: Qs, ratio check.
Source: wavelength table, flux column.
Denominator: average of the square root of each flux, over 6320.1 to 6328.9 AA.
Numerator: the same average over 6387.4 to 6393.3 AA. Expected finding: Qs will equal 1.013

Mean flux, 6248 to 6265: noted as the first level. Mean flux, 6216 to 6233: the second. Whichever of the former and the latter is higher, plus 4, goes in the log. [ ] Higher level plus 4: 19.5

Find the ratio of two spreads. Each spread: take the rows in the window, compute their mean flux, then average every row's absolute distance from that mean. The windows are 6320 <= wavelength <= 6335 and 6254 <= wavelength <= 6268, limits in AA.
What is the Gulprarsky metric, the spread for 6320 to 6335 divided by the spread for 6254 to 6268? 1.4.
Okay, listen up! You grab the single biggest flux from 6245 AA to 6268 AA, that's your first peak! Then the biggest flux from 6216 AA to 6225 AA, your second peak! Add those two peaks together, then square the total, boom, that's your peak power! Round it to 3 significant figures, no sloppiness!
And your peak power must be 980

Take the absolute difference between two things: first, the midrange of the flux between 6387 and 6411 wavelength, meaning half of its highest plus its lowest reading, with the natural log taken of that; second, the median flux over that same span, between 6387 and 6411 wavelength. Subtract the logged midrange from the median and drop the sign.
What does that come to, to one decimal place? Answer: 13.4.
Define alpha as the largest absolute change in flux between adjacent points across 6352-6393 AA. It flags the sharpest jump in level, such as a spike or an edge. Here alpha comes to 1.2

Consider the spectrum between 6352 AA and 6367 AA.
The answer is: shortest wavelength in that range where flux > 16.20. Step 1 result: 6353.69 AA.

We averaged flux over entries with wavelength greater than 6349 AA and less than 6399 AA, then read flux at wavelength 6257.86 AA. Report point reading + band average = 31.6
